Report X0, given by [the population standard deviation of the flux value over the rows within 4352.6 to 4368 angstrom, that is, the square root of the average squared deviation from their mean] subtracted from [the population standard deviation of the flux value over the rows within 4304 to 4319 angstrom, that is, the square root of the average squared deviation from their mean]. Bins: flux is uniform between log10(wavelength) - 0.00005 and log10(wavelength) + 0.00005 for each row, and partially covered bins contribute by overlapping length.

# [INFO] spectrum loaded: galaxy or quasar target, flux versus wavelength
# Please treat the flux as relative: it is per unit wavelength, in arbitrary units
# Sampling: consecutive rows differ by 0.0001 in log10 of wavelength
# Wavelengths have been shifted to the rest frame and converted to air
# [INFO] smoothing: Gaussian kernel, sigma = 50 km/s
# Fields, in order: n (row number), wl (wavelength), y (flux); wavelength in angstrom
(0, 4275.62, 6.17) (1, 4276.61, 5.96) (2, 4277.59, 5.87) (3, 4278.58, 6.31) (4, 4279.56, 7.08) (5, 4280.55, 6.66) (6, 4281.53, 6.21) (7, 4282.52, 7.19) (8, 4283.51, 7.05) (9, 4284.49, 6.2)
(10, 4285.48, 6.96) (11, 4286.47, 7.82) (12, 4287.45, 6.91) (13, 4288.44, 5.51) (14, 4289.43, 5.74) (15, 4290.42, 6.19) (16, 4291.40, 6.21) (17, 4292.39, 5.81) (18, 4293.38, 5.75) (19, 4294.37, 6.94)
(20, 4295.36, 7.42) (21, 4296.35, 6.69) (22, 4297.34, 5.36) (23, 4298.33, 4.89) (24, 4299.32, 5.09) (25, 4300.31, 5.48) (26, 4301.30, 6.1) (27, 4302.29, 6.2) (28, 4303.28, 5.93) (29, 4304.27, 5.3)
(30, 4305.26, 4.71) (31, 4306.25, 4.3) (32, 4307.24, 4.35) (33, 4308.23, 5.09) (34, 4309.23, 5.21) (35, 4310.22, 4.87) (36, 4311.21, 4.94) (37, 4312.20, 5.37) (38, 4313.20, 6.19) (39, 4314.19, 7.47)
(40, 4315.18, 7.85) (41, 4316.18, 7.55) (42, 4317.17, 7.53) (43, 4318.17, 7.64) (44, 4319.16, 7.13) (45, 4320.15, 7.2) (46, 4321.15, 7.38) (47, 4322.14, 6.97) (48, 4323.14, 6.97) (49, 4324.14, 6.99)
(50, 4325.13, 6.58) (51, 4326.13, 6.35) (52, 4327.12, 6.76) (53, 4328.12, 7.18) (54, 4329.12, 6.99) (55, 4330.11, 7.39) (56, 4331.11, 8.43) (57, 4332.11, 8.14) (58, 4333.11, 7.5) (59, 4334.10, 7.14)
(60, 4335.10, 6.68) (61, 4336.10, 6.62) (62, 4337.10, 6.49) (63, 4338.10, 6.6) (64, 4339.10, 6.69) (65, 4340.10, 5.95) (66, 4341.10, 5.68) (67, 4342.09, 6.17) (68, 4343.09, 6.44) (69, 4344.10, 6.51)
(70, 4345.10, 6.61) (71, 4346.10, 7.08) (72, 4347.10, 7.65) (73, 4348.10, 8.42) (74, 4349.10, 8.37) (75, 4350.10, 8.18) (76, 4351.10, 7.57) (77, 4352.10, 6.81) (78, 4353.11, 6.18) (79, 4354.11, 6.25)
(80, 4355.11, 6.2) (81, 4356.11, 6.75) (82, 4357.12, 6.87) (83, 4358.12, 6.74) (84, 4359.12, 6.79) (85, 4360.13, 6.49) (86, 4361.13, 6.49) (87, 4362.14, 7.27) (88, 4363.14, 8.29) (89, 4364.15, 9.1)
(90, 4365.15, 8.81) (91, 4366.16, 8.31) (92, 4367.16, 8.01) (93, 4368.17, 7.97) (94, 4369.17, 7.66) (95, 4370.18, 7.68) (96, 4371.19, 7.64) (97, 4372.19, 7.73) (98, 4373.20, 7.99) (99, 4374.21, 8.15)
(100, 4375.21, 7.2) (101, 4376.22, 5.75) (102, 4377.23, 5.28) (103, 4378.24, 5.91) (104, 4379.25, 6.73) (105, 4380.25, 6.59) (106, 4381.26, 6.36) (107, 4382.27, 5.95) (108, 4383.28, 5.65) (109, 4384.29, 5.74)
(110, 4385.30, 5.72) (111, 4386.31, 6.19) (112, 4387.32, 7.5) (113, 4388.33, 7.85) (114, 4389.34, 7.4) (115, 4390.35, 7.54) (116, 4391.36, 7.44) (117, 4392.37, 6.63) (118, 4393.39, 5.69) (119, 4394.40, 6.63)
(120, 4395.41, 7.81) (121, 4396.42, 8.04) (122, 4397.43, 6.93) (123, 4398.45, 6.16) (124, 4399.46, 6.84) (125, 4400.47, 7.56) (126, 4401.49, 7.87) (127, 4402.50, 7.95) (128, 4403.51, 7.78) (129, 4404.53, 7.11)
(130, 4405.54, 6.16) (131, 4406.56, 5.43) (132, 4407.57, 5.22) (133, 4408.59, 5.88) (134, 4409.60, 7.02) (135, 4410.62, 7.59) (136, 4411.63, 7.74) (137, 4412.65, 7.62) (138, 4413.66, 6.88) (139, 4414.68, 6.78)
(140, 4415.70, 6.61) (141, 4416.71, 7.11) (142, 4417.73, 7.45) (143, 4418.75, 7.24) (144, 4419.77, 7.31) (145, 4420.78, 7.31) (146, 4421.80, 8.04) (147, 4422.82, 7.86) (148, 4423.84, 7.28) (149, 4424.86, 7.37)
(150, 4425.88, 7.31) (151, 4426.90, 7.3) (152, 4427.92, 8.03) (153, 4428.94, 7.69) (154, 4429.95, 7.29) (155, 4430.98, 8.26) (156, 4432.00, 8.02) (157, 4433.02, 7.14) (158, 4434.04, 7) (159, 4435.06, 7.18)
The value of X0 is 0.3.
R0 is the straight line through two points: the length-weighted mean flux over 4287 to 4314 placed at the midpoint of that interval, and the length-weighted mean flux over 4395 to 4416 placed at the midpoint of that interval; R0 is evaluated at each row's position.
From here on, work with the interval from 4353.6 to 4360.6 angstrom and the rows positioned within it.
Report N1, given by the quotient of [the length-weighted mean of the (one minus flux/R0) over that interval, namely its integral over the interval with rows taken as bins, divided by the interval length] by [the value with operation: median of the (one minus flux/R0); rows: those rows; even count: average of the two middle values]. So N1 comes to 0.58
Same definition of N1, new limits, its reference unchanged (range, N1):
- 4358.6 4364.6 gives 1.57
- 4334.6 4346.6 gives 0.77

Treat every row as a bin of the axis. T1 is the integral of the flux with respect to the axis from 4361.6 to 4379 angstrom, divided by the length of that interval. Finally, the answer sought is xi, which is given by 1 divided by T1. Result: 0.132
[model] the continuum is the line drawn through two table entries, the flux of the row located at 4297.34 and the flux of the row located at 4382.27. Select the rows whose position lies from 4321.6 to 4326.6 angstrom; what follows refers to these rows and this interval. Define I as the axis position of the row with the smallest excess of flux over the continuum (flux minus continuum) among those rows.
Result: 4326.13 angstrom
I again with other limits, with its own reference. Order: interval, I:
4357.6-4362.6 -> 4361.13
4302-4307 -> 4306.25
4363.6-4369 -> 4368.17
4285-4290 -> 4288.44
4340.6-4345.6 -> 4341.10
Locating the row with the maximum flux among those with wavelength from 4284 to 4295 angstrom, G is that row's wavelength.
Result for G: 4286.47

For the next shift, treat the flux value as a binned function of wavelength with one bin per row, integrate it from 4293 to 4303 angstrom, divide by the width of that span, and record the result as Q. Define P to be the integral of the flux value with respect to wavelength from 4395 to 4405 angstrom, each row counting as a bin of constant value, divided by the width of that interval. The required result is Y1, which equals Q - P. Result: -1.4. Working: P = 7.4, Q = 5.99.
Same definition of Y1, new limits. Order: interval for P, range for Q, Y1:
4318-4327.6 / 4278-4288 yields -0.2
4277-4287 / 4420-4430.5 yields 0.8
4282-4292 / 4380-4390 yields -0.1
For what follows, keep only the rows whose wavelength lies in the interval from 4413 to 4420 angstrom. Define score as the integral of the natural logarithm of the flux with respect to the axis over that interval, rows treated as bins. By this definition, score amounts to 14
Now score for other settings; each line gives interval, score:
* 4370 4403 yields 63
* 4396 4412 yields 31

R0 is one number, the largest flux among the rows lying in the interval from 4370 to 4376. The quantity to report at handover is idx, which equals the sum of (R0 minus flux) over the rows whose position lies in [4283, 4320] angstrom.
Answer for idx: 76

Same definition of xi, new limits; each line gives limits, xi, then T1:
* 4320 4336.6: 0.140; 7.1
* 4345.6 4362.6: 0.142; 7.1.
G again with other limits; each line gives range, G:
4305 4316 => 4315.18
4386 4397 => 4396.42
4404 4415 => 4411.63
